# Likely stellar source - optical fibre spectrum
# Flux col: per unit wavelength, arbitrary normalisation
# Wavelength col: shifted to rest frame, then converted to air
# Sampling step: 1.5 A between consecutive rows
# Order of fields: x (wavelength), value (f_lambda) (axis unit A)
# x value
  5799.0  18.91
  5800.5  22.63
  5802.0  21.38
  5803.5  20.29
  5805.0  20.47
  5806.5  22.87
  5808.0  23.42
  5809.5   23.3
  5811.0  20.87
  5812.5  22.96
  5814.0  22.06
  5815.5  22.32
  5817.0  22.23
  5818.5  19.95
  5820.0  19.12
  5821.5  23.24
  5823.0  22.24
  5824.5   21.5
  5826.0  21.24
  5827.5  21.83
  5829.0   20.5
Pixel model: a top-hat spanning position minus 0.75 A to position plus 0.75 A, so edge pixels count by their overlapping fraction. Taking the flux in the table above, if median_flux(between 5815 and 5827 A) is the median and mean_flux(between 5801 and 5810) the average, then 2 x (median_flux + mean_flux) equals 87.6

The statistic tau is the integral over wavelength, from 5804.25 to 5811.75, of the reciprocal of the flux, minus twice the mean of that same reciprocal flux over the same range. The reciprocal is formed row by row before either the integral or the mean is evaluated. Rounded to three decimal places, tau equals 0.249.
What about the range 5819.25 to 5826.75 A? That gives 0.257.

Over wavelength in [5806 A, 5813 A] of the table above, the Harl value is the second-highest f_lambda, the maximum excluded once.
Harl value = 23.3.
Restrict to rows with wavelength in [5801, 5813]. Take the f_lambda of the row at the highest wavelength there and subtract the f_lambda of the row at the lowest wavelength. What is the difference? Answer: 1.6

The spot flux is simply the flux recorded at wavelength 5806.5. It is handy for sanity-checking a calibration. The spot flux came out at 22.87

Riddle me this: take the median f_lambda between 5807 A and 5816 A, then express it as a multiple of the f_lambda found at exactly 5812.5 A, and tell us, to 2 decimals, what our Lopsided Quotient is 0.99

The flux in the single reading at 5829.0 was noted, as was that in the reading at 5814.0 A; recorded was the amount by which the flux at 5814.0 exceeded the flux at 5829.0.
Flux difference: 1.6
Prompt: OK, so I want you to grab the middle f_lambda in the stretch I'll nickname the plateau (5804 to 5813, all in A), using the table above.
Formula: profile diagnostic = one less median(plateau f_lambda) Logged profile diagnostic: -21.9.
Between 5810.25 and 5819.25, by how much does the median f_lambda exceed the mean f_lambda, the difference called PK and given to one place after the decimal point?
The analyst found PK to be 0.4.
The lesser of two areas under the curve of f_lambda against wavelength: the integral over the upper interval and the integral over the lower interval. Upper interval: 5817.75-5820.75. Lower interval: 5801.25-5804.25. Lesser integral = 58.6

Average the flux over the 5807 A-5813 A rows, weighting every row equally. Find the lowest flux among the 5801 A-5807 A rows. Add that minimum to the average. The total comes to 42.9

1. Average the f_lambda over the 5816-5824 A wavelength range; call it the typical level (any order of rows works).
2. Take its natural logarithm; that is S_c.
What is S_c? 3.06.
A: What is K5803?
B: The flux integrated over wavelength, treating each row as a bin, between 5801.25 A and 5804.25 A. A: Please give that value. 63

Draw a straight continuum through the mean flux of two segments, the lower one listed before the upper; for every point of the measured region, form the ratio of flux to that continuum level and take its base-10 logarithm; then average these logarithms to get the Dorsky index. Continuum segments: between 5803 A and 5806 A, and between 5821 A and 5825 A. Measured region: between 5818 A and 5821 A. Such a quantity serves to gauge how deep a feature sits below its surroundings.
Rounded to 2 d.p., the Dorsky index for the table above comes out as -0.05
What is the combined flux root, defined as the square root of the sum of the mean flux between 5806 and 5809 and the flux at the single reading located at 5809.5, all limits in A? 6.82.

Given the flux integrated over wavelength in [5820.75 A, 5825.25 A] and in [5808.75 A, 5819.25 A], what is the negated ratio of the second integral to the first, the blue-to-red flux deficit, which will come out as -2.3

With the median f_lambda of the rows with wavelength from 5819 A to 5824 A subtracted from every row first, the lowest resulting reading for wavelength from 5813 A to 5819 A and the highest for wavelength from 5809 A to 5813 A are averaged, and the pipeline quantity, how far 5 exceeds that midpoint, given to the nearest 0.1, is 5.6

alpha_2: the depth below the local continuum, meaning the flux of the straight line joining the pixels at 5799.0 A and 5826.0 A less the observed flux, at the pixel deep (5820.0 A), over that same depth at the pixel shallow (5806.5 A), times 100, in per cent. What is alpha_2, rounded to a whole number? -48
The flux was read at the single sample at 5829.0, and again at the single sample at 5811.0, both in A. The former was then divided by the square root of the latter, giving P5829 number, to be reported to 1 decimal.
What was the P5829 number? 4.5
